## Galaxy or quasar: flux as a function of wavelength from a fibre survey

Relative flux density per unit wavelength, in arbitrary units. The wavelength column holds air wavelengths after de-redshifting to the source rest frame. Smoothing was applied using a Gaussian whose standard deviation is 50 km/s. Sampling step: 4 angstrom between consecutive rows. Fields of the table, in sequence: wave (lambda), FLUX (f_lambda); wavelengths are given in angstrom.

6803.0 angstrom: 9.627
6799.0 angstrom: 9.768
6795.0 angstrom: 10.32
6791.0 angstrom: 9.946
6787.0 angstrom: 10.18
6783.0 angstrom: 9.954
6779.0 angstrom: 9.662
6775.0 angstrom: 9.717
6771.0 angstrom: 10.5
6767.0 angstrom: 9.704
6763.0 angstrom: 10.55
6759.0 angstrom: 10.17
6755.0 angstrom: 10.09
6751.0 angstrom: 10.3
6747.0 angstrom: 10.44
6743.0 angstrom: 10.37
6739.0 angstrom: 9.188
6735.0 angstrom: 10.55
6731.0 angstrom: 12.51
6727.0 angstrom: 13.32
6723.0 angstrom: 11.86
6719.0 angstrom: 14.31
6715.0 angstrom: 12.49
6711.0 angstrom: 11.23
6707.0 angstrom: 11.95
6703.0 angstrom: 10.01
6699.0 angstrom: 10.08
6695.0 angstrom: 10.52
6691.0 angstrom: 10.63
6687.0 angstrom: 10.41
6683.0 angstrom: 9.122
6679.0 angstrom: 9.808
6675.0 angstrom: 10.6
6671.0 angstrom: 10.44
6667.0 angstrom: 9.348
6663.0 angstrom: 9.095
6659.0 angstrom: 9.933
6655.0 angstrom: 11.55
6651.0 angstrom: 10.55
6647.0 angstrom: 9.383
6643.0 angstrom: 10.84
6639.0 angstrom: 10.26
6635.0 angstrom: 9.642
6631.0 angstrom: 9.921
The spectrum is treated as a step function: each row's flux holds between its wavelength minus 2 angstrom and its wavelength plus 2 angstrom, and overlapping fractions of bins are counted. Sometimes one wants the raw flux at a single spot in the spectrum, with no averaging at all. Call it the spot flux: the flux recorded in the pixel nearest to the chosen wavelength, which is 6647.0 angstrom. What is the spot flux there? 9.383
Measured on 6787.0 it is 10.18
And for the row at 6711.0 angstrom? 11.23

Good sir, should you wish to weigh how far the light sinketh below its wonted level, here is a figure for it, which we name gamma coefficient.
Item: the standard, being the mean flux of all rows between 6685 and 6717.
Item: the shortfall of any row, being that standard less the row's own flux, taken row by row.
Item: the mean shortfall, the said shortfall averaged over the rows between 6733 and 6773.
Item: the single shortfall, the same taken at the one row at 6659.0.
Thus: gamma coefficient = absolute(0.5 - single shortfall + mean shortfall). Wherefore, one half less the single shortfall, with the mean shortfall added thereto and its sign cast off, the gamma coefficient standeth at 0.2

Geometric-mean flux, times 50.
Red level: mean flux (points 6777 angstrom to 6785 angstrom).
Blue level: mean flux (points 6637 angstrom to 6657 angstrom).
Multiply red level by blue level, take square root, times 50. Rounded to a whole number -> 508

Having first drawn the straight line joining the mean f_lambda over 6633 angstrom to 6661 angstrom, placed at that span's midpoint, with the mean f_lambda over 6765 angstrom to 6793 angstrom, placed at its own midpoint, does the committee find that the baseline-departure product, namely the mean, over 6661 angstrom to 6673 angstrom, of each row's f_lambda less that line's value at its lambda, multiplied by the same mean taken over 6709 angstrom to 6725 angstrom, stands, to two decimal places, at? -1.47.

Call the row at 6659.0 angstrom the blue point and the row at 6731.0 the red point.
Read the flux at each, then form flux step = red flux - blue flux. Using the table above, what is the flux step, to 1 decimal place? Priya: 2.6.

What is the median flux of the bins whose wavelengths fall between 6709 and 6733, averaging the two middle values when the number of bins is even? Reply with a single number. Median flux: 12.5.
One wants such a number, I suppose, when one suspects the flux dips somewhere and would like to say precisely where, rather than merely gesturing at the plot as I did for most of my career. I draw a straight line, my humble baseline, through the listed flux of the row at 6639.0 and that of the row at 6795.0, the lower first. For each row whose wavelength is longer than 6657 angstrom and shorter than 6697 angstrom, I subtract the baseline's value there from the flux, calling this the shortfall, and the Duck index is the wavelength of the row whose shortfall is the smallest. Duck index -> 6663.0 angstrom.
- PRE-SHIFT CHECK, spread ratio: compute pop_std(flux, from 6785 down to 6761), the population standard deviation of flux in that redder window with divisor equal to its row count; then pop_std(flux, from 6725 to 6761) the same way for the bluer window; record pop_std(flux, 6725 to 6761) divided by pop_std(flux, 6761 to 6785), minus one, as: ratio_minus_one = 2.3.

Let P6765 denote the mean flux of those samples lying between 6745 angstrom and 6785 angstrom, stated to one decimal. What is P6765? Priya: 10.1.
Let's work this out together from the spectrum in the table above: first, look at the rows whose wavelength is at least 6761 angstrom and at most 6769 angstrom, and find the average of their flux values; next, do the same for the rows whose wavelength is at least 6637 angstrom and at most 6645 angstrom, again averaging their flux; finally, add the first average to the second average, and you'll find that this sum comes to 20.7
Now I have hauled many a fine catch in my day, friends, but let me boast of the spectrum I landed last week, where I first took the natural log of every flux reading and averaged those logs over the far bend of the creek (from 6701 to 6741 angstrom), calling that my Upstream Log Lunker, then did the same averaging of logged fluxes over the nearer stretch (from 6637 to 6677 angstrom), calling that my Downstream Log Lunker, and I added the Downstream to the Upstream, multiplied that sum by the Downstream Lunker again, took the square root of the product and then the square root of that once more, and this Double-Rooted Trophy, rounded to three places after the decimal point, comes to 1.824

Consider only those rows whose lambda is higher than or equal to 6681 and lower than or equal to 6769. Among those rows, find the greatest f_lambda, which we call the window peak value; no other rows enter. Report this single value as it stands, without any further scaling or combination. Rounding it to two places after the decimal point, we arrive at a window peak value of 14.31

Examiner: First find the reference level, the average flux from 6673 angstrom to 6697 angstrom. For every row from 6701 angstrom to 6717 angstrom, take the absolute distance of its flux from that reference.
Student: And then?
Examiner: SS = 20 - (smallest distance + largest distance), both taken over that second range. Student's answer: 17.5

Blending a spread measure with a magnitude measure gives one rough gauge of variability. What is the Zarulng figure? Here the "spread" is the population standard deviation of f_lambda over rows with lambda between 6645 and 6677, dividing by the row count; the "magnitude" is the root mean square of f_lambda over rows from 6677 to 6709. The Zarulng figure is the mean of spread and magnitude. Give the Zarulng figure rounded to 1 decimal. 5.6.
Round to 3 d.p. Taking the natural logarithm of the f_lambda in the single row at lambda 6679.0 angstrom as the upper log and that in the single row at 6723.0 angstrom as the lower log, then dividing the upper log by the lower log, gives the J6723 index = 0.923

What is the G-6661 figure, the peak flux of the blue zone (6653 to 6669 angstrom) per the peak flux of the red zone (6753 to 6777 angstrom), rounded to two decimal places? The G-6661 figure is 1.09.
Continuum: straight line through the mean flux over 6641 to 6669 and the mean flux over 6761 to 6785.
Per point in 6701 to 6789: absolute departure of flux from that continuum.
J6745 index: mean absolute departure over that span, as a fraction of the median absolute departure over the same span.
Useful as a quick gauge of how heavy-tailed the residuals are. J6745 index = 2.3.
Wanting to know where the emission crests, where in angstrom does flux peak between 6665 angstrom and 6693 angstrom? 6691.0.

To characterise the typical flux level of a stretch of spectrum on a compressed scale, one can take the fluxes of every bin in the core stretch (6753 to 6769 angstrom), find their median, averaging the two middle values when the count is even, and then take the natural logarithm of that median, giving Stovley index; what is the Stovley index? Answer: 2.32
